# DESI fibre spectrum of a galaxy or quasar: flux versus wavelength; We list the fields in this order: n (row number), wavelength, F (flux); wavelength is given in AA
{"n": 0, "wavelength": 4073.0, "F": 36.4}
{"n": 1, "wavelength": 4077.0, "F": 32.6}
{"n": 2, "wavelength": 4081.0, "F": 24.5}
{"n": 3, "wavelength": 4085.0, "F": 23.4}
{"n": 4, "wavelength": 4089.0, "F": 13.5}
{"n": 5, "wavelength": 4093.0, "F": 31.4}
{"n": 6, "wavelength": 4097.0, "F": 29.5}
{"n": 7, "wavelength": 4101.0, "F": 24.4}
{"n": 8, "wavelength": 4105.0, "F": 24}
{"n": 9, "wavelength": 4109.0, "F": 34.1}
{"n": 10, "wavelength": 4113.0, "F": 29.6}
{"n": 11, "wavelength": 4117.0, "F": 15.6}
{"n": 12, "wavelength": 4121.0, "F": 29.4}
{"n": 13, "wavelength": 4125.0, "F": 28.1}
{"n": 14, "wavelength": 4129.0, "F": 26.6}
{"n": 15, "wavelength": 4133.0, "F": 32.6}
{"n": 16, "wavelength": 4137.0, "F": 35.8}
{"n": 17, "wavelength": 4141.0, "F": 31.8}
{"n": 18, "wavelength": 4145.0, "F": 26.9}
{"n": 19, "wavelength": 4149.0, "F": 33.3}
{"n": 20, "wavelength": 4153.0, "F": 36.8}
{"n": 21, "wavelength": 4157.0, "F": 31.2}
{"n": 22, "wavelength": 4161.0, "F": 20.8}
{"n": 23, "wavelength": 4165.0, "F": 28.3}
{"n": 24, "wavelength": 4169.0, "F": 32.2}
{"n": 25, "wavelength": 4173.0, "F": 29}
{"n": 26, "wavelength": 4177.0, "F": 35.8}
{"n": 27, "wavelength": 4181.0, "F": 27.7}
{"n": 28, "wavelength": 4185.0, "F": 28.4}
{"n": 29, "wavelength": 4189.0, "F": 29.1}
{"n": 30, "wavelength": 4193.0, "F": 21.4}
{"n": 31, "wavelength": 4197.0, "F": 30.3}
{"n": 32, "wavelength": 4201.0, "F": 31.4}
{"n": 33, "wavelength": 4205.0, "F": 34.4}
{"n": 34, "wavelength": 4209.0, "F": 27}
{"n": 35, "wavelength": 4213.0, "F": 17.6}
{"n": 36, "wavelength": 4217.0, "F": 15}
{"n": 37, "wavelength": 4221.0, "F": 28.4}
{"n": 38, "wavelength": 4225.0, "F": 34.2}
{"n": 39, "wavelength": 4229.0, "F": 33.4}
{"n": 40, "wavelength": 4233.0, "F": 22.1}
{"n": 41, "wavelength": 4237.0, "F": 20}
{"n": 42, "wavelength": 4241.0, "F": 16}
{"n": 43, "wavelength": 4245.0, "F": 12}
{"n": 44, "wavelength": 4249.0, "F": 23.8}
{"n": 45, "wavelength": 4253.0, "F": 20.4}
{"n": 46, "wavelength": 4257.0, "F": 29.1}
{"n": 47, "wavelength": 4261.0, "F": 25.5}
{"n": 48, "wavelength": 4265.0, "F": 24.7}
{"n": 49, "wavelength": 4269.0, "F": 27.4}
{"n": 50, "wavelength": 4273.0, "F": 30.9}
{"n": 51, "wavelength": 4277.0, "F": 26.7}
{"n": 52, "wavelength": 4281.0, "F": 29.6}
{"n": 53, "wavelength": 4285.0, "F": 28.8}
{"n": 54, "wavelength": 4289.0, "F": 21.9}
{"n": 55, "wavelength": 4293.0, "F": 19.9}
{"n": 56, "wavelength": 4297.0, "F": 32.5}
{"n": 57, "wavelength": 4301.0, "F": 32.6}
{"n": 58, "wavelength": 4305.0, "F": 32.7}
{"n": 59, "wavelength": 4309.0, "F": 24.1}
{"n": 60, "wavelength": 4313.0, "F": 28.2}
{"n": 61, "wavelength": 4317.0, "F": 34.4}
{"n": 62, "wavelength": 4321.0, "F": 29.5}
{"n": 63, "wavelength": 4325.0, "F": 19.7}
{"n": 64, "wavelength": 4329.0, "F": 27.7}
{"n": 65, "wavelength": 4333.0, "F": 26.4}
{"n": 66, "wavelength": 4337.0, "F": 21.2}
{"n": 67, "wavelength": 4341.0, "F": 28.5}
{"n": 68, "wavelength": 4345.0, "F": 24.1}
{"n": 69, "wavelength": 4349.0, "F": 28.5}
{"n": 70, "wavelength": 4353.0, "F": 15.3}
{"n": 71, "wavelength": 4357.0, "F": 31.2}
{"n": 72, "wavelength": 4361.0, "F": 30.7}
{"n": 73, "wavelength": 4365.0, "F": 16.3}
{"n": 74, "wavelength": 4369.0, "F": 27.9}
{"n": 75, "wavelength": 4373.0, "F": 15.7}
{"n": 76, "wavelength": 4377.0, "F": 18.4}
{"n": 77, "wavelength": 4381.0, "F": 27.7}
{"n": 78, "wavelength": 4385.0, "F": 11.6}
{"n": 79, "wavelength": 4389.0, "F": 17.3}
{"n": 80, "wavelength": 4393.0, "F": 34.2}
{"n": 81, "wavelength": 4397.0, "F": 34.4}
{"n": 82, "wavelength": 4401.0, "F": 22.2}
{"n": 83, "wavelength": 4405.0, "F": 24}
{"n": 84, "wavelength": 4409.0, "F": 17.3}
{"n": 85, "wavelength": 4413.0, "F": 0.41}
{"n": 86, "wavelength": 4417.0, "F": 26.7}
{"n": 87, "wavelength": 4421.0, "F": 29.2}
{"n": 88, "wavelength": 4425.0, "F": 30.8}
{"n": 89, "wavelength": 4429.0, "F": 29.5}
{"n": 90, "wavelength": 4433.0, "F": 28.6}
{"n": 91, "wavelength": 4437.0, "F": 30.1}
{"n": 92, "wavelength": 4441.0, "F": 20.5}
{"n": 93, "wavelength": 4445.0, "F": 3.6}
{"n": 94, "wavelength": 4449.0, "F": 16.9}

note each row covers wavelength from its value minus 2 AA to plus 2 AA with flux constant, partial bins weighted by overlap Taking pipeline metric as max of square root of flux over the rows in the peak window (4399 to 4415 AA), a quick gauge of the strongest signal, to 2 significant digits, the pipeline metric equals 4.9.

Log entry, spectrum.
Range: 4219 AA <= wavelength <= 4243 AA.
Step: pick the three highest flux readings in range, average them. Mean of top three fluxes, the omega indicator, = 32.0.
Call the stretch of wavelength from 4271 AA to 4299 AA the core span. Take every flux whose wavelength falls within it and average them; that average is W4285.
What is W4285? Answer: 27.2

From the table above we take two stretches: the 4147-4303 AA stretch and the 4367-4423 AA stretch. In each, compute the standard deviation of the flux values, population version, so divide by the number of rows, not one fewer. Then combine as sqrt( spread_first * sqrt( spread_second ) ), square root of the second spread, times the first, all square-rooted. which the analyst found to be 4.2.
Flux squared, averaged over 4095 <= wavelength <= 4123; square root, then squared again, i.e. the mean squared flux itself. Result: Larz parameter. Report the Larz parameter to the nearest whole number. 741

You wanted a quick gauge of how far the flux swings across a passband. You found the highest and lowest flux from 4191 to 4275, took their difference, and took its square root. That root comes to 4.73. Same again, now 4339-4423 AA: 5.83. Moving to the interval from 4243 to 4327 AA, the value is 4.73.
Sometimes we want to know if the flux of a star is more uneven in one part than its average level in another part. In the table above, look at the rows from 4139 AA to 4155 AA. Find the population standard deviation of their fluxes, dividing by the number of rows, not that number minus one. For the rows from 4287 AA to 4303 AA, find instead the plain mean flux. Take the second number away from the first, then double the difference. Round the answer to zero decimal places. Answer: -46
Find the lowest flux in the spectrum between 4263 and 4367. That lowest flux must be 15.3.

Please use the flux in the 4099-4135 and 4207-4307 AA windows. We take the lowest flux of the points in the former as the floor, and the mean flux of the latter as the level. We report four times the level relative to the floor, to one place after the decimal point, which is 6.5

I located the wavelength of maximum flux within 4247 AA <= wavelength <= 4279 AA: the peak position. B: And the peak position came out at 4273.0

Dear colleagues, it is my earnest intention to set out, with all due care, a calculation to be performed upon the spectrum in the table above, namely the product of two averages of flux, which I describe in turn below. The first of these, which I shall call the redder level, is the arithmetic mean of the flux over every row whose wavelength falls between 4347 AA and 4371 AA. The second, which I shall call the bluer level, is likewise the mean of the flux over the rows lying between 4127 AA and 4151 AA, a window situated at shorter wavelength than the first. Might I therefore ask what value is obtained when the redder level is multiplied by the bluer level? 779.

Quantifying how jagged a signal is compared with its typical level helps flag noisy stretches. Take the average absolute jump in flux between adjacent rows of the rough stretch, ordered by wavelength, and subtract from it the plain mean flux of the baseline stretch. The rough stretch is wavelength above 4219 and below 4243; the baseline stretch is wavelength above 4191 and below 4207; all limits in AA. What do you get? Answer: -24.6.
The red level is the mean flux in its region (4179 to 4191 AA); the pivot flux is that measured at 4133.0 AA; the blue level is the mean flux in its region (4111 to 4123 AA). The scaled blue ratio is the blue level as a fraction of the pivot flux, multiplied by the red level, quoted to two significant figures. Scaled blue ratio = 22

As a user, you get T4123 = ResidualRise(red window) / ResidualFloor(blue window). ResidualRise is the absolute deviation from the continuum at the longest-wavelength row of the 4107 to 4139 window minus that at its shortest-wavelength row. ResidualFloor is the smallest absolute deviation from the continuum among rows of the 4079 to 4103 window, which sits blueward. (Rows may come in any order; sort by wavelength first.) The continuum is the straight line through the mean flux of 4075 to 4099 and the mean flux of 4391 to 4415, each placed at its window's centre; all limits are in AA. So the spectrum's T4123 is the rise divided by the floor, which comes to 1.6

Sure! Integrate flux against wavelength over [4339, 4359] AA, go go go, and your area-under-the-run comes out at 510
